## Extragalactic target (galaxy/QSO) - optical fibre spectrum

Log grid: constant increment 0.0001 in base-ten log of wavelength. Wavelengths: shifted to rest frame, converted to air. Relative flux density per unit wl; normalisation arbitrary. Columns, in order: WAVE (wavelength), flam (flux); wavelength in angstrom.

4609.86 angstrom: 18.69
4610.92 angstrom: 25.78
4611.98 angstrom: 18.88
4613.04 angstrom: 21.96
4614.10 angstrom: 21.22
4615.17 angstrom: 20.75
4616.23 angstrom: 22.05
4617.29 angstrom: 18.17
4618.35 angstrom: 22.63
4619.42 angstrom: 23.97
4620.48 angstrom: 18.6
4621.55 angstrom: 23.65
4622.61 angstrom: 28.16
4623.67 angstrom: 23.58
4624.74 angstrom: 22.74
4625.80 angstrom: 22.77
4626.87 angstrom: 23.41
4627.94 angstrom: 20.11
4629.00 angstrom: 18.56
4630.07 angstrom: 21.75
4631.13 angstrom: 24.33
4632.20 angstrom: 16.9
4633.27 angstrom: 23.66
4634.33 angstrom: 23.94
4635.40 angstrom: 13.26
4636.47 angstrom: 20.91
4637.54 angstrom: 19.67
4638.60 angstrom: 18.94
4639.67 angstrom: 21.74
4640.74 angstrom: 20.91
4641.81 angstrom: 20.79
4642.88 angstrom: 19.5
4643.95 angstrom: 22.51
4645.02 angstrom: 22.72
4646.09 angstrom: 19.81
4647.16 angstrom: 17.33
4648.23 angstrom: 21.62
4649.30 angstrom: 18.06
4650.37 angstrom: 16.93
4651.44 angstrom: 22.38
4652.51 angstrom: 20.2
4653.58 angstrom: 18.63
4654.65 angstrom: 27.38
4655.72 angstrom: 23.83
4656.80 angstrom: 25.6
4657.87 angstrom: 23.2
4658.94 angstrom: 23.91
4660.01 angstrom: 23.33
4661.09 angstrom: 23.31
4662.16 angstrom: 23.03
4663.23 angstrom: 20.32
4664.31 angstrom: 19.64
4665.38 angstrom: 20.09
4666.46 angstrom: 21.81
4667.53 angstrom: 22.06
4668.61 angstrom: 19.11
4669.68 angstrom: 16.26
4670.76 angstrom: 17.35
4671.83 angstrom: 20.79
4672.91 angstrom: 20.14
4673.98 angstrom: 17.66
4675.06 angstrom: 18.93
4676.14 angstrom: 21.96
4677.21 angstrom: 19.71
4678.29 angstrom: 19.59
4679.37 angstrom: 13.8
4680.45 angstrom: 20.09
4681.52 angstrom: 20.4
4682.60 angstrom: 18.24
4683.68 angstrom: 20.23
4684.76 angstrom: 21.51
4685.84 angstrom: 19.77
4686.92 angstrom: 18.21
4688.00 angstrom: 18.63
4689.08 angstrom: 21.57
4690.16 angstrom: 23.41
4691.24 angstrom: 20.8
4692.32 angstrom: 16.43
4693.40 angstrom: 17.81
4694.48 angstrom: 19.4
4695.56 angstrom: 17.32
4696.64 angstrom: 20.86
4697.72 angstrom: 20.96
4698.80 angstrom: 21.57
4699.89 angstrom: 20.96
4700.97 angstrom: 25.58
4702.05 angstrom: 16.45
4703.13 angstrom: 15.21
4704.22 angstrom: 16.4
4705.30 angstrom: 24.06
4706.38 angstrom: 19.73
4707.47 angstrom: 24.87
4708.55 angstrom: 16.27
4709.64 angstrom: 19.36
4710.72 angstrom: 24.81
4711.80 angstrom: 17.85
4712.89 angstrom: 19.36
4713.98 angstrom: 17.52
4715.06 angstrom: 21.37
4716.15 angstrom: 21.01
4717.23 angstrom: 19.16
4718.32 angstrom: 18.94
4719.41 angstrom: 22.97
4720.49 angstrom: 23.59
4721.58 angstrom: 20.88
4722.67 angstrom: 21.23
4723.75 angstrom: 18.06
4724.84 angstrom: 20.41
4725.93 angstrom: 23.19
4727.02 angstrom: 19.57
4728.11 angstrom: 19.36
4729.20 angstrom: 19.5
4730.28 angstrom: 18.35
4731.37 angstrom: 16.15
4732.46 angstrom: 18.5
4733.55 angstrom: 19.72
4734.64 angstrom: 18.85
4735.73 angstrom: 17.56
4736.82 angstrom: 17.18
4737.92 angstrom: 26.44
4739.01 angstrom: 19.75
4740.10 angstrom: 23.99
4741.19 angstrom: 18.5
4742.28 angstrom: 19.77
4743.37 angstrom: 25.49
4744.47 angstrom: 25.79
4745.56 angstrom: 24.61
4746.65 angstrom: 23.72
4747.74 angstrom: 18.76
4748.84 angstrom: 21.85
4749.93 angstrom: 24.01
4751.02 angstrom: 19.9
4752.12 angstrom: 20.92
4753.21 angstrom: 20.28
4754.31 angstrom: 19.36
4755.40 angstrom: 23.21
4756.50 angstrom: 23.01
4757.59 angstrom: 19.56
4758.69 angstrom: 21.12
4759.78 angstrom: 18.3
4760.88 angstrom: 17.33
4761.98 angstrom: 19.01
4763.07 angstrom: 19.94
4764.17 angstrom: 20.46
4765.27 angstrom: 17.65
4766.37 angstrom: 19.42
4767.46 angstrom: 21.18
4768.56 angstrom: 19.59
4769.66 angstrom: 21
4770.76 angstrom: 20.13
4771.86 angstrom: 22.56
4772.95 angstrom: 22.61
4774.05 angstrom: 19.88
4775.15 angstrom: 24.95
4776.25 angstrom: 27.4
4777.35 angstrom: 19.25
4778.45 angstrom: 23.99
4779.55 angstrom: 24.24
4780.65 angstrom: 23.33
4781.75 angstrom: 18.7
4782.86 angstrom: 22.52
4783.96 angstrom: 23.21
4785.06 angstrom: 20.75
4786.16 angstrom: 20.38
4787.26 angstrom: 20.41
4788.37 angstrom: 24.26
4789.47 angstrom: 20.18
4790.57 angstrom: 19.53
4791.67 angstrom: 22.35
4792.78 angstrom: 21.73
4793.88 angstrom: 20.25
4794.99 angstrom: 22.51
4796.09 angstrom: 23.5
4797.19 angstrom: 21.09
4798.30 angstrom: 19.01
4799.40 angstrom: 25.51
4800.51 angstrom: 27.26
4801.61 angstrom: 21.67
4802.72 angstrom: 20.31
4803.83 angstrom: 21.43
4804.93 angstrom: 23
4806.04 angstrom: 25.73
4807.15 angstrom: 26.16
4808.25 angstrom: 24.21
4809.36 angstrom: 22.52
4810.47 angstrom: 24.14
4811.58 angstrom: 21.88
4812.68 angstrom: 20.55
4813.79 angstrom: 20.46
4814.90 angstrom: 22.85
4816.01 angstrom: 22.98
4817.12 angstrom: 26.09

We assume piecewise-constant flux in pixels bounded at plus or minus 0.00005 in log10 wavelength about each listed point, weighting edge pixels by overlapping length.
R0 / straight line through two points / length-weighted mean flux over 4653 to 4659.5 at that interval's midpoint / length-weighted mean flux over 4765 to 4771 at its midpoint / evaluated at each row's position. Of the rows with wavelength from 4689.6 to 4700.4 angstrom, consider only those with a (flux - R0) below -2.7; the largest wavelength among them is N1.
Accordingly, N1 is 4695.56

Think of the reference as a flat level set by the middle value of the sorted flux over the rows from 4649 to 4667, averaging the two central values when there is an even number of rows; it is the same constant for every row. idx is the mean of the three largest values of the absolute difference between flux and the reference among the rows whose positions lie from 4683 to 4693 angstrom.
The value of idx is 4.6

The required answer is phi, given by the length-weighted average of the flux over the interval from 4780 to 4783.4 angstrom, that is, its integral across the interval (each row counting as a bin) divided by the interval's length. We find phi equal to 21.5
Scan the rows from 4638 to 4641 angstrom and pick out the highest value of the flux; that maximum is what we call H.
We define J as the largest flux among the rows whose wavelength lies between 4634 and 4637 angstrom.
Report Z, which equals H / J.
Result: 0.91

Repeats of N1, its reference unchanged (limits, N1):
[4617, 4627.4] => 4620.48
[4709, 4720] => 4713.98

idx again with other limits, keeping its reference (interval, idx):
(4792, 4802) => 3.8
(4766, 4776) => 2.8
